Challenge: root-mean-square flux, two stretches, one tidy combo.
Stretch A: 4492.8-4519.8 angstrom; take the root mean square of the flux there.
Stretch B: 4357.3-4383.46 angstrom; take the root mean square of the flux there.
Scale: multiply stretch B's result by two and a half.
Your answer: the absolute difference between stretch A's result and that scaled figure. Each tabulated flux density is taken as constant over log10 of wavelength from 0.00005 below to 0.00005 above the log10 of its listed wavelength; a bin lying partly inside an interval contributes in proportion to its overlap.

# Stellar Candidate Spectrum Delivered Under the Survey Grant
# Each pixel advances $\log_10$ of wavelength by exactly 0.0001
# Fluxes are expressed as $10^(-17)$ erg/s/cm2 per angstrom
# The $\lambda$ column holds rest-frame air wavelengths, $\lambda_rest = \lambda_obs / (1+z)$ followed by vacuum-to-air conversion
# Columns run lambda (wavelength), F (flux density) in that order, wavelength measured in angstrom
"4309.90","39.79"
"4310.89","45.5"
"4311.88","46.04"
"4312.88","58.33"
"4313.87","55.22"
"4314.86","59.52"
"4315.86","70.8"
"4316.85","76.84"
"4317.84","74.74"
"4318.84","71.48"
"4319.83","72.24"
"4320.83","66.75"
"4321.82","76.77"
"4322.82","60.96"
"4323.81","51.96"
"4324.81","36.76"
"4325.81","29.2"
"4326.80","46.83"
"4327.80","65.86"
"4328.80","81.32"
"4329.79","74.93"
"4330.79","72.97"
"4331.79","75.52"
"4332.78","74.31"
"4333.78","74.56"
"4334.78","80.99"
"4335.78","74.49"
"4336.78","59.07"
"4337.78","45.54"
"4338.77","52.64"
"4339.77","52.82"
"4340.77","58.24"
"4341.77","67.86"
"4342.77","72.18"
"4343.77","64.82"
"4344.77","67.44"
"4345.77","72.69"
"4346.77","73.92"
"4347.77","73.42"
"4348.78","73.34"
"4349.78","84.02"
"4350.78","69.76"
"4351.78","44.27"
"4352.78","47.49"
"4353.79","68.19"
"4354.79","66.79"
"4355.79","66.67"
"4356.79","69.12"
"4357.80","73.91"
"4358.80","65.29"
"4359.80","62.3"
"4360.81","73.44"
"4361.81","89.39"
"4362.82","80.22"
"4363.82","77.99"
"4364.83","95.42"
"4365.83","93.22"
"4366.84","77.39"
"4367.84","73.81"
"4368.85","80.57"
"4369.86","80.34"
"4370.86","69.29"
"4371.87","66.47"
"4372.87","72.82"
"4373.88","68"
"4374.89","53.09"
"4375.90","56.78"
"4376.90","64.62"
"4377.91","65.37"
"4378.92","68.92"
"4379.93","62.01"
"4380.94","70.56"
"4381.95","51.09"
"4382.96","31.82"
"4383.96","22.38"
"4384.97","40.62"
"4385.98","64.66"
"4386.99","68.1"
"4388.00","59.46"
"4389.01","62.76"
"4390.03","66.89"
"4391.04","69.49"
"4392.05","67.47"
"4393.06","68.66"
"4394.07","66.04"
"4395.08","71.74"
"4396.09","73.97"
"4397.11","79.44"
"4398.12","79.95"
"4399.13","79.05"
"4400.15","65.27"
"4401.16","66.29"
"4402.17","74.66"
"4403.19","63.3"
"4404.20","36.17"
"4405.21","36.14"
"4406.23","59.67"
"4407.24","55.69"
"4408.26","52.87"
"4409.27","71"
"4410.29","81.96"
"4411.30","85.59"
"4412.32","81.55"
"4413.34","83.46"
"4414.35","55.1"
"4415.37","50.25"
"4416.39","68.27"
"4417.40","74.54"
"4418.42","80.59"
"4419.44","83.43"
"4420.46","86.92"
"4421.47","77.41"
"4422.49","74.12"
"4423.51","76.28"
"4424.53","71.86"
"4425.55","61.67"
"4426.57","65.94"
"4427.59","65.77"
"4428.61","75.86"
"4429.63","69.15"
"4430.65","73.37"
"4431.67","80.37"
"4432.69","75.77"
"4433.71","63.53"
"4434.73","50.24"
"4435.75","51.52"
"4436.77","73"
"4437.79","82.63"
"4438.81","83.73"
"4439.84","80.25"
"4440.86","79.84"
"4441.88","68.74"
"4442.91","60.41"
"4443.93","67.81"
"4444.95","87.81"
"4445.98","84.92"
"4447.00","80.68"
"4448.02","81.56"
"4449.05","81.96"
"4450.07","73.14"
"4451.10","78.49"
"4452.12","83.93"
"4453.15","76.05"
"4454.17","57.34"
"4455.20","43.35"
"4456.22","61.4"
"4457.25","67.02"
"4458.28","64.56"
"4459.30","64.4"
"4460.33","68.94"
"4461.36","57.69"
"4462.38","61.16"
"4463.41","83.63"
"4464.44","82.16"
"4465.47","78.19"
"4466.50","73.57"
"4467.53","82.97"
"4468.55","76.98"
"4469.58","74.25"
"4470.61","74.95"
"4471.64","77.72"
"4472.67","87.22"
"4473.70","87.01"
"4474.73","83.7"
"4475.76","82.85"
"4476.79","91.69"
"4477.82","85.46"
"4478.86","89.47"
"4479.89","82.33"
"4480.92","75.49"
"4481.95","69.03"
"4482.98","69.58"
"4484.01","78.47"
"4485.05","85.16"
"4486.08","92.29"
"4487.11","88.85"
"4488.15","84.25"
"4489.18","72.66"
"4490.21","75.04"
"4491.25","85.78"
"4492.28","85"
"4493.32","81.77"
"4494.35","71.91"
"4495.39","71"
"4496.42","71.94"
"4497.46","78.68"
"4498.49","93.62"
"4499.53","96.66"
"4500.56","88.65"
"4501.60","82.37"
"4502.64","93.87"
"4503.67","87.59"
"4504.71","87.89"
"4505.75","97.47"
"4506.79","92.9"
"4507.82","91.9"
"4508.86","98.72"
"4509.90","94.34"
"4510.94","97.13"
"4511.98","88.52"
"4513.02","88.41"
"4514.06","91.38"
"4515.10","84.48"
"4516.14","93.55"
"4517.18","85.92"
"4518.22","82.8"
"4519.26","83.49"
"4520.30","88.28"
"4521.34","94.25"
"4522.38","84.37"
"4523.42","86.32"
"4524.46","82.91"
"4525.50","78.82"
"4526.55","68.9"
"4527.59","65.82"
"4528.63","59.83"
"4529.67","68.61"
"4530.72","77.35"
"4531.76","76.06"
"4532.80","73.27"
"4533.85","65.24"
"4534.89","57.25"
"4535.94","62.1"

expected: 91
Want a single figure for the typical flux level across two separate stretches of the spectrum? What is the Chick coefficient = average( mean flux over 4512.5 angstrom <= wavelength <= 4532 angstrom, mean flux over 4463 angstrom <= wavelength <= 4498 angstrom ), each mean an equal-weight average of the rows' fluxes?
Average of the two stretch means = 81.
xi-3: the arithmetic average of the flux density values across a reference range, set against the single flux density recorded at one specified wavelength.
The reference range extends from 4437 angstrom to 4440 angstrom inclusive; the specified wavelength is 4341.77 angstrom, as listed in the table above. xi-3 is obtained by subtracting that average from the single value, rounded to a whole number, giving -14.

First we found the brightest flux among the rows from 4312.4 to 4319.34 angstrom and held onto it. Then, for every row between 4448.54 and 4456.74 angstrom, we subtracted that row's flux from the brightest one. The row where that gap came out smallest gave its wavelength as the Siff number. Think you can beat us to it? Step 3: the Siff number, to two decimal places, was 4452.12 angstrom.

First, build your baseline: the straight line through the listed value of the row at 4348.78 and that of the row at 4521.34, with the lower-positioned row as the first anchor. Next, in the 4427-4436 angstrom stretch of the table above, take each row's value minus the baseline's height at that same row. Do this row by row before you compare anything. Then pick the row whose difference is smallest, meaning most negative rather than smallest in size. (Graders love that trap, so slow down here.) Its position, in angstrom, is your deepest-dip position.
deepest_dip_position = 4434.73 angstrom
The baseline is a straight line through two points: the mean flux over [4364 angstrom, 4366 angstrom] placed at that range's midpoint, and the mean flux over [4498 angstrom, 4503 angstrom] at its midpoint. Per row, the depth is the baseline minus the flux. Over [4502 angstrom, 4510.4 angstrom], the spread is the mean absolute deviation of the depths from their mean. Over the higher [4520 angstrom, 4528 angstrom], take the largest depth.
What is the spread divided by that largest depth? 0.12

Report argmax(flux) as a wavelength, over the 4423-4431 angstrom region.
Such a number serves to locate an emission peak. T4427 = 4423.51 angstrom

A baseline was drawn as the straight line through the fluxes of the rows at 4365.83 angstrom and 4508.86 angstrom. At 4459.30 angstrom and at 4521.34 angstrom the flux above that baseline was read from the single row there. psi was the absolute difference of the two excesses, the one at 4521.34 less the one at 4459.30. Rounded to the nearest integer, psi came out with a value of 27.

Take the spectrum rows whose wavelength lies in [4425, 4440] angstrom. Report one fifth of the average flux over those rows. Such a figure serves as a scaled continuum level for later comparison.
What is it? 14.0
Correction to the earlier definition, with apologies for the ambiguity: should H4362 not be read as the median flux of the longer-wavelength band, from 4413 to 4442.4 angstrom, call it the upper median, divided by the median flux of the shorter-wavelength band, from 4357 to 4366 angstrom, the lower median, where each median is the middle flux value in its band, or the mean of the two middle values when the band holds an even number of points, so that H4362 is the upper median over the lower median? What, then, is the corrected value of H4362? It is 0.95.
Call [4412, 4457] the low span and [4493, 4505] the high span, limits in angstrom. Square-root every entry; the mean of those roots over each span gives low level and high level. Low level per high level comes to 0.93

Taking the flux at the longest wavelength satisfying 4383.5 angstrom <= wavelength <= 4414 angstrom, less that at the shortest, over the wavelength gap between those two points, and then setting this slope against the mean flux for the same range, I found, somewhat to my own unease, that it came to 0.032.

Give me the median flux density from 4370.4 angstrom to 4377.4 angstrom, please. 66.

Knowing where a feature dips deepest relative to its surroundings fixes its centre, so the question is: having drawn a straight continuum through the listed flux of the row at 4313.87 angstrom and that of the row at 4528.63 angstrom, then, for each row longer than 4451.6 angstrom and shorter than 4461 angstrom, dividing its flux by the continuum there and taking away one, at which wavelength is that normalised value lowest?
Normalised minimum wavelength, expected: 4455.20 angstrom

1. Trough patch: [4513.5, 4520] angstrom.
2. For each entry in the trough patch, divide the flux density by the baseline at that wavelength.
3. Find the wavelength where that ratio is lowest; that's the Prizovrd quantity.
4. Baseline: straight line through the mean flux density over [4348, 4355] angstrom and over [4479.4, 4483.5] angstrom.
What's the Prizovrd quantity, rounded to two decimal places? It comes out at 4518.22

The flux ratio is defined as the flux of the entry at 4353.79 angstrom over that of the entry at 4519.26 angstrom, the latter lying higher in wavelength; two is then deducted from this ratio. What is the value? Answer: -1.18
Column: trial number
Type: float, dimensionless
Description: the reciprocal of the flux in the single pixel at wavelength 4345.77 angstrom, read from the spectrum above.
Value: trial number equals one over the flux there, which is 0.0138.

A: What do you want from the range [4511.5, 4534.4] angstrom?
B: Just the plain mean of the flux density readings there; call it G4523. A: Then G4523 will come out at 80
